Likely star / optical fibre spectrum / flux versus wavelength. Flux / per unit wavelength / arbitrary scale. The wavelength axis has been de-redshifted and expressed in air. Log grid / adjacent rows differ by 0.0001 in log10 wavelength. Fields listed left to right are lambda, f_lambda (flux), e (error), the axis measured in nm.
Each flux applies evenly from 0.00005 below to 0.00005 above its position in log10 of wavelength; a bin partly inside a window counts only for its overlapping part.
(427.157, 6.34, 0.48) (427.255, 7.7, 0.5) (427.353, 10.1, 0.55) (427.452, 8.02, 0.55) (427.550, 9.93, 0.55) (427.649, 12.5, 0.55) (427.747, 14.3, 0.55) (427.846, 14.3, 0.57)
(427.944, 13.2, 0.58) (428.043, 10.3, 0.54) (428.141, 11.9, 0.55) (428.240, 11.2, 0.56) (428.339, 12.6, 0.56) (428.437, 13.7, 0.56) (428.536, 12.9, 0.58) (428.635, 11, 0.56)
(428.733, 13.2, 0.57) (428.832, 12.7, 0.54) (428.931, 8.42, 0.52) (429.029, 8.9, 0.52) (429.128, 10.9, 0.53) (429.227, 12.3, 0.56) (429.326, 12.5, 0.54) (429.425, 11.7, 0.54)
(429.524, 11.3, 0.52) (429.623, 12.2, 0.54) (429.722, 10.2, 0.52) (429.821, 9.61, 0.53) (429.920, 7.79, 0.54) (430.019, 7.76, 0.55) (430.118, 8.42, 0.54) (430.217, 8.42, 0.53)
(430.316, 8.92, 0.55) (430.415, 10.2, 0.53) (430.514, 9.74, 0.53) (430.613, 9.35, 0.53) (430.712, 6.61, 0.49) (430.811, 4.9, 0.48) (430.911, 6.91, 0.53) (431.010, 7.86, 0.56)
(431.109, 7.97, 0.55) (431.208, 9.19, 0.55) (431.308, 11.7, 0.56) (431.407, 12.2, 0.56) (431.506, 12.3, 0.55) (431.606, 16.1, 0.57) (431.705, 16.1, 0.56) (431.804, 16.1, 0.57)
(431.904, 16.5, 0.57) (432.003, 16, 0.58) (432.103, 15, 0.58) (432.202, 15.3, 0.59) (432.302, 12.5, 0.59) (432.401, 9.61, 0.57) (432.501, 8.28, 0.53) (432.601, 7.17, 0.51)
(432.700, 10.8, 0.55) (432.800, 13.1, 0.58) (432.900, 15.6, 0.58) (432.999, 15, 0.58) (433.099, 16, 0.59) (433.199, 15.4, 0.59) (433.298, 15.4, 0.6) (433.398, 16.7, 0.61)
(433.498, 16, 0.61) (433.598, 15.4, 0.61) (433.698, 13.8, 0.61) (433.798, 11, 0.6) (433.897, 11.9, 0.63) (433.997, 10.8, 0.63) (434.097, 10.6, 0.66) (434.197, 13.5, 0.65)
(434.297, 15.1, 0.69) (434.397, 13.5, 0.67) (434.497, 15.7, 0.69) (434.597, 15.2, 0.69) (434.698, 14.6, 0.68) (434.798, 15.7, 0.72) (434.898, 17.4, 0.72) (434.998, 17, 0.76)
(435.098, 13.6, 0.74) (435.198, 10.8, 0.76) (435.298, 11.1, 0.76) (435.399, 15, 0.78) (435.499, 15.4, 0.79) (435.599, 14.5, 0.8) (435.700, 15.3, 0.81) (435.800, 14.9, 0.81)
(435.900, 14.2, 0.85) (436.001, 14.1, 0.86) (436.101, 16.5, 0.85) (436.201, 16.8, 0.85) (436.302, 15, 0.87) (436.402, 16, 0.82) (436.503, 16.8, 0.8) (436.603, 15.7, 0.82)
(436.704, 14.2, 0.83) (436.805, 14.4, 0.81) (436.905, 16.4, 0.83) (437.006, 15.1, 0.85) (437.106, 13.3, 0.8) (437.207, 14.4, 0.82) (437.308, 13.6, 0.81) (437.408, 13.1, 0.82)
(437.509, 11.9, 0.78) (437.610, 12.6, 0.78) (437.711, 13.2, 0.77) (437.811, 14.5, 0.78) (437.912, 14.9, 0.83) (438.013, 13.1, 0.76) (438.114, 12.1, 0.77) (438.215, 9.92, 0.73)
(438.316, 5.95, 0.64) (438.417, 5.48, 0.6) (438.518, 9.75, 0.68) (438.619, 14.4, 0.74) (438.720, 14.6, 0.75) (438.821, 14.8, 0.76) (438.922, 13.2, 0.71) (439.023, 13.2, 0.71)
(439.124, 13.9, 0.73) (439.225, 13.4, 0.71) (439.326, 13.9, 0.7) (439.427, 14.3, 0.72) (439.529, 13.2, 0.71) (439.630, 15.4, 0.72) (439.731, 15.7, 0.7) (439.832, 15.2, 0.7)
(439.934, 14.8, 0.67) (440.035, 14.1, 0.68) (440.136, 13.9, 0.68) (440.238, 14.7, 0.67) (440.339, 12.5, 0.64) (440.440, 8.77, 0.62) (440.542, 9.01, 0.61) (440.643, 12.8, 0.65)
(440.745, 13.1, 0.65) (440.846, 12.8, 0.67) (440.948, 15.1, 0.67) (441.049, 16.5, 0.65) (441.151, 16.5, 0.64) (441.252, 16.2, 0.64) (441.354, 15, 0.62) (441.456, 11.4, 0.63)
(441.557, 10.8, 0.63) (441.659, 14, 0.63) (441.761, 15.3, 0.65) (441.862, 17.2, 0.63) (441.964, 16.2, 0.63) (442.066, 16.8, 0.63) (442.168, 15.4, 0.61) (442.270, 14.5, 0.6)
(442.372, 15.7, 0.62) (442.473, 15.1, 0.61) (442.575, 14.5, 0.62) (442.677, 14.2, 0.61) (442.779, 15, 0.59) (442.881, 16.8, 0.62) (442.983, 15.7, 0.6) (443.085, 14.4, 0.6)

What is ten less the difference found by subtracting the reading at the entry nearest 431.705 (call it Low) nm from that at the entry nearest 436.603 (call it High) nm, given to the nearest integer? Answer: 10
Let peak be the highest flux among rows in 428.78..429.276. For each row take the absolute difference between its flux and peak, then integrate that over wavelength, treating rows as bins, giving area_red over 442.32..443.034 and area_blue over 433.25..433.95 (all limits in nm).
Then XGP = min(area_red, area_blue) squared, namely 2.6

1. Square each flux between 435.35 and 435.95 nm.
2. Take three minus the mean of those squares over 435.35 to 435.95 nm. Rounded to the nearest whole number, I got -219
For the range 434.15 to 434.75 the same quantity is -211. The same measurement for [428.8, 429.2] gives -105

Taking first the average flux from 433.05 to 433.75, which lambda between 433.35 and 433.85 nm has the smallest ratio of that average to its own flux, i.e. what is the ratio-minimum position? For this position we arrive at 433.398 nm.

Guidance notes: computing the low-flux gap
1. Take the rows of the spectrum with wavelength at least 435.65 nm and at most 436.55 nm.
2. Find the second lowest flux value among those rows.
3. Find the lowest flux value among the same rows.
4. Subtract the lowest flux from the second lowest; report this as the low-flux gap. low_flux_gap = 0.10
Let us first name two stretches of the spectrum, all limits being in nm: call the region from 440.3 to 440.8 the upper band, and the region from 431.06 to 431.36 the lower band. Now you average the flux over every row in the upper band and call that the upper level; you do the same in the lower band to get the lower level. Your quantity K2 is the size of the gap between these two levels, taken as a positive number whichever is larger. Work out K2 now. 1.6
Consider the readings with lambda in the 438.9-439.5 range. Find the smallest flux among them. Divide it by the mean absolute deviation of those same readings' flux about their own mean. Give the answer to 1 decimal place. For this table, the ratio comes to 34.4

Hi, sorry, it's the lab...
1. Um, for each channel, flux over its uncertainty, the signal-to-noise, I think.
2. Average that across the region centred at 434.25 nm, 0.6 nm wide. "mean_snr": 19.8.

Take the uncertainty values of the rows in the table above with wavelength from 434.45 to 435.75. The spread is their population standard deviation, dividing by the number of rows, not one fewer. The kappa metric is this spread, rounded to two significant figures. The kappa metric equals 0.042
